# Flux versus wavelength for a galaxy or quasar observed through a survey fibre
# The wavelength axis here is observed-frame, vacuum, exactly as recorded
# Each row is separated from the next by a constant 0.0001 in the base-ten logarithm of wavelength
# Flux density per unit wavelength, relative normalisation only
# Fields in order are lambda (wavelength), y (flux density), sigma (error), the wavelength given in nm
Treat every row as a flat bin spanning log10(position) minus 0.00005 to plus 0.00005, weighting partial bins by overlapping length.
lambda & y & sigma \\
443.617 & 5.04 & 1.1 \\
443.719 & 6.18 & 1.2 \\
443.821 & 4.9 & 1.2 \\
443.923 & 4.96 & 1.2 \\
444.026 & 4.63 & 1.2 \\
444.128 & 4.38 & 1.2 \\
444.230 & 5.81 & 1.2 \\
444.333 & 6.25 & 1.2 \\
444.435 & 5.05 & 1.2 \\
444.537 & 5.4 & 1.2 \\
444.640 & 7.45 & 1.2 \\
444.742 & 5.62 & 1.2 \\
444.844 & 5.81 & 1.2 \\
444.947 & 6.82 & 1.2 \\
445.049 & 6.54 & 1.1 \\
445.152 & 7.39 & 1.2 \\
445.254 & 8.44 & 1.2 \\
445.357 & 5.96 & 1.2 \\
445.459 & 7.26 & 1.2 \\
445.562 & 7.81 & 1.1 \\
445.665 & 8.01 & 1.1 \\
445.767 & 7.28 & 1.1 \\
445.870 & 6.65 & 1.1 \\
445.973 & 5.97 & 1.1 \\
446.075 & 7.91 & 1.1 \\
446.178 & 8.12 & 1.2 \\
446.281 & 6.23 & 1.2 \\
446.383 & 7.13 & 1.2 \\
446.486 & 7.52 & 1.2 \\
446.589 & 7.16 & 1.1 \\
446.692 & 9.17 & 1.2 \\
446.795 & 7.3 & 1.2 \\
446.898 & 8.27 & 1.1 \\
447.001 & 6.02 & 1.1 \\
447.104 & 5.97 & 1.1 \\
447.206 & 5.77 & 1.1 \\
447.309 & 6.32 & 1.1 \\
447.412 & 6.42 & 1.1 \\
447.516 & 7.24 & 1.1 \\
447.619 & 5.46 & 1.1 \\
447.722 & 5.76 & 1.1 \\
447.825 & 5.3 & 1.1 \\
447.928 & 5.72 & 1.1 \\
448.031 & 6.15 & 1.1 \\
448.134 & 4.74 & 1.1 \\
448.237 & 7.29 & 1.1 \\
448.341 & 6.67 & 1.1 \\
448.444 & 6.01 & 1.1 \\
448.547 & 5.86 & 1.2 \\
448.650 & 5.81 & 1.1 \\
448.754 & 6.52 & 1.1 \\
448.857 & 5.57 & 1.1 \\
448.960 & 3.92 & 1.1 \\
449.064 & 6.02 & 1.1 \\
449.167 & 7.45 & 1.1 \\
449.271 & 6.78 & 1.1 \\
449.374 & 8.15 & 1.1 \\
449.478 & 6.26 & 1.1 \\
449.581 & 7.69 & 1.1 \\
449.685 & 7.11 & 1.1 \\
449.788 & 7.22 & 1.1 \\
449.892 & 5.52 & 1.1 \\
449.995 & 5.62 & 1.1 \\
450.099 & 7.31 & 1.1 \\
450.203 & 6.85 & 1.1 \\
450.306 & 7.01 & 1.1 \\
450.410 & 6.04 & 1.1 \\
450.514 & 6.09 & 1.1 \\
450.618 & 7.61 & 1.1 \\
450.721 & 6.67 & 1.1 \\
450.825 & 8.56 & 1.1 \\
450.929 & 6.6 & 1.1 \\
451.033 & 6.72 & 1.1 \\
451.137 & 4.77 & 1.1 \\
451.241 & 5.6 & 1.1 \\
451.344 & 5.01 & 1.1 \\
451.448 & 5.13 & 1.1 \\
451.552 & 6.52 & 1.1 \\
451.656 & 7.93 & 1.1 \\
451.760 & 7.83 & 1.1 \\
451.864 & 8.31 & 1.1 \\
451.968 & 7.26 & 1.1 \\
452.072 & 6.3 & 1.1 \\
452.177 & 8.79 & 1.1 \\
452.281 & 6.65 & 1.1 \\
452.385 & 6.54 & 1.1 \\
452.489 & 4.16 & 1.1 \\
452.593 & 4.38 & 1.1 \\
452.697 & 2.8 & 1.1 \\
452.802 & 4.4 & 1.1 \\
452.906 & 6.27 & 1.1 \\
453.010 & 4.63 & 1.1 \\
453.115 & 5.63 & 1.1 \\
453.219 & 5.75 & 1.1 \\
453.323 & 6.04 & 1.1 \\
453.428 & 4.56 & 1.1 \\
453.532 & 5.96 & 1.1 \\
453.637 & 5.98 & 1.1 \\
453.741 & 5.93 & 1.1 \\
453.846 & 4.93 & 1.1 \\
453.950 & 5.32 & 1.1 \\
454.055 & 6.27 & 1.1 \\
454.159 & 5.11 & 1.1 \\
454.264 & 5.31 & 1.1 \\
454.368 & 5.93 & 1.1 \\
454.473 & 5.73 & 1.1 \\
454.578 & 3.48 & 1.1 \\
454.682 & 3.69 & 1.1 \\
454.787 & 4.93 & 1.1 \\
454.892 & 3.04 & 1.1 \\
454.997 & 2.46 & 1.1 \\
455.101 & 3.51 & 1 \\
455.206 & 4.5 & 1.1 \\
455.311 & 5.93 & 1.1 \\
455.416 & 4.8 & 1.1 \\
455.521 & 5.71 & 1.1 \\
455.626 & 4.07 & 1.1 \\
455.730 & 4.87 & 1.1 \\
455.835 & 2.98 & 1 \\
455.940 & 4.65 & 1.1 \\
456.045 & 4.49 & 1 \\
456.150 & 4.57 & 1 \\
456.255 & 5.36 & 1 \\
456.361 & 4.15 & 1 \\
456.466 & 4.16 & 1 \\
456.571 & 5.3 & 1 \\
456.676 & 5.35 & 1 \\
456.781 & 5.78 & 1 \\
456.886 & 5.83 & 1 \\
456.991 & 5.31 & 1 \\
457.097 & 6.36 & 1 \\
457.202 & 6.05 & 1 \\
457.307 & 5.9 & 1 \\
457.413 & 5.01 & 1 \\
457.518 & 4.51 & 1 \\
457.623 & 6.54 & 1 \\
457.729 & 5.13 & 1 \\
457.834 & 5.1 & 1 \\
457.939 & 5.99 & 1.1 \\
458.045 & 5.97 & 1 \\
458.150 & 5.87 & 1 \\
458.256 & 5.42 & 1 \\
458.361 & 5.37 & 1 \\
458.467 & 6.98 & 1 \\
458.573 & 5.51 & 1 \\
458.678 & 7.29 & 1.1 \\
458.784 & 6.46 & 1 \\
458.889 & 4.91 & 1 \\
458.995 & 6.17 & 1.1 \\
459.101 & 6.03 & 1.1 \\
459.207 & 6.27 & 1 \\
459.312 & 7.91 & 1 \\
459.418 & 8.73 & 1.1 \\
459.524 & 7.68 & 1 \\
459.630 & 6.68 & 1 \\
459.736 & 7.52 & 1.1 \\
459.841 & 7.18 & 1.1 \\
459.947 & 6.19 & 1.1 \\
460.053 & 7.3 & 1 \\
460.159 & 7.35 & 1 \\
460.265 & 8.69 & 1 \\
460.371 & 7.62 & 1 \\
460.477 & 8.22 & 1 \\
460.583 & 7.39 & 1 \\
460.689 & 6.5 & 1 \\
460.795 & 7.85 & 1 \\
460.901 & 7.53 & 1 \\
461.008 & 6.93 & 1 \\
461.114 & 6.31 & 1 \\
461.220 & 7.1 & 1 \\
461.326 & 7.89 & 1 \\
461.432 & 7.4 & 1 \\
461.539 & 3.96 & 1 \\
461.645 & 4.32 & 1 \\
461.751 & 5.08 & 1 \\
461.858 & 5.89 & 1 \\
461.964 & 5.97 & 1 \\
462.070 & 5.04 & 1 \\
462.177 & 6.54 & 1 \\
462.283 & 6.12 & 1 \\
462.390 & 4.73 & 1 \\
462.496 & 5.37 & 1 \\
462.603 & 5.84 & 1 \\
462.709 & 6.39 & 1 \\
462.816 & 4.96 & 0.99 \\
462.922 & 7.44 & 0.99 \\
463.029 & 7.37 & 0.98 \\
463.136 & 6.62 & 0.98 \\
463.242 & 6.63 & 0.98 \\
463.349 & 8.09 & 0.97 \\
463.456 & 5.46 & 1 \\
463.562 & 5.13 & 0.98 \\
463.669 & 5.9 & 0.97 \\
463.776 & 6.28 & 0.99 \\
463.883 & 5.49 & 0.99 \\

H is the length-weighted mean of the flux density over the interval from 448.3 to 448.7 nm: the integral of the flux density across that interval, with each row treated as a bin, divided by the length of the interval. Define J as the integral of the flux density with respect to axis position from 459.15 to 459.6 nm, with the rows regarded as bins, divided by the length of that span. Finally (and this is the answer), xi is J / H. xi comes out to 1.25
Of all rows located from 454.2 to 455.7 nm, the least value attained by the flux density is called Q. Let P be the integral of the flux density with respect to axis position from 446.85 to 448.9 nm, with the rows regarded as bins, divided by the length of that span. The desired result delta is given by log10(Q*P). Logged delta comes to 1.18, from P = 6.1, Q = 2.46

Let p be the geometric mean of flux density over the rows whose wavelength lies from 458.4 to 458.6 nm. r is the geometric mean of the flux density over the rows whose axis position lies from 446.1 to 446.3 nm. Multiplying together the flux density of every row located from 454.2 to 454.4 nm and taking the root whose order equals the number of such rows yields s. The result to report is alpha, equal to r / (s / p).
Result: 7.9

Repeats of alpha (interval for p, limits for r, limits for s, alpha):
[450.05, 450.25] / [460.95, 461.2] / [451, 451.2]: 8.3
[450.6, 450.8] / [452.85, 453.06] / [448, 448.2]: 7.1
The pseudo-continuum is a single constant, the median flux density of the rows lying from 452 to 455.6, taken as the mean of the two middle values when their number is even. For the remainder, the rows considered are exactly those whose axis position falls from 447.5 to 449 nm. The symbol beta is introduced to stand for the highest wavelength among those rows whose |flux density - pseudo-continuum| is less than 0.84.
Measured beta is 448.857 nm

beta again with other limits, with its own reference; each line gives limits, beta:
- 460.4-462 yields 461.964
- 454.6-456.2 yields 456.150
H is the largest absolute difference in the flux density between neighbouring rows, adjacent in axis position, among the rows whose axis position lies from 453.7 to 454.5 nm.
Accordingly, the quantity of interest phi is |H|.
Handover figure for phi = 1.2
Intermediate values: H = 1.2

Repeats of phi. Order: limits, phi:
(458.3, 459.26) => 1.8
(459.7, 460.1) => 1.1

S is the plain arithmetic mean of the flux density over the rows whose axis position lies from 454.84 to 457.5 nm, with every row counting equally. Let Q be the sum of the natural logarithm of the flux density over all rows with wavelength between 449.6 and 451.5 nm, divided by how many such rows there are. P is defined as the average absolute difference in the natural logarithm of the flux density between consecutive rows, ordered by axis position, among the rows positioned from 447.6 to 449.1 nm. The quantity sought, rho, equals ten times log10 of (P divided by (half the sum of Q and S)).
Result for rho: -13.1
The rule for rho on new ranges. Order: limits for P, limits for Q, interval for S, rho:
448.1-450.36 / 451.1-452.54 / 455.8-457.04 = -13.1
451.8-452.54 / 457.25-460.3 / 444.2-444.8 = -12.3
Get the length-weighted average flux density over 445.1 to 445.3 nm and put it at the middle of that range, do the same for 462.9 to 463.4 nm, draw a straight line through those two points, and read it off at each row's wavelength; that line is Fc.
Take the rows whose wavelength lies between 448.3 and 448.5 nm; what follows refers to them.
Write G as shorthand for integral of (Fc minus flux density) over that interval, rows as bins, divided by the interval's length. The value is 1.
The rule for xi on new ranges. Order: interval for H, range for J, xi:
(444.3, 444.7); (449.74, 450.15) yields 1.06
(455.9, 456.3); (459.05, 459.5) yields 1.53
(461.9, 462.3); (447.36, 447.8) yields 1.04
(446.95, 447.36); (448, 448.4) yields 1.03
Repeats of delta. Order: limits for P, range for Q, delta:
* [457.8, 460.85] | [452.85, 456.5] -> 1.22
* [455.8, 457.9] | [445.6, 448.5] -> 1.39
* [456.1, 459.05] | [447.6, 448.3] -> 1.42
